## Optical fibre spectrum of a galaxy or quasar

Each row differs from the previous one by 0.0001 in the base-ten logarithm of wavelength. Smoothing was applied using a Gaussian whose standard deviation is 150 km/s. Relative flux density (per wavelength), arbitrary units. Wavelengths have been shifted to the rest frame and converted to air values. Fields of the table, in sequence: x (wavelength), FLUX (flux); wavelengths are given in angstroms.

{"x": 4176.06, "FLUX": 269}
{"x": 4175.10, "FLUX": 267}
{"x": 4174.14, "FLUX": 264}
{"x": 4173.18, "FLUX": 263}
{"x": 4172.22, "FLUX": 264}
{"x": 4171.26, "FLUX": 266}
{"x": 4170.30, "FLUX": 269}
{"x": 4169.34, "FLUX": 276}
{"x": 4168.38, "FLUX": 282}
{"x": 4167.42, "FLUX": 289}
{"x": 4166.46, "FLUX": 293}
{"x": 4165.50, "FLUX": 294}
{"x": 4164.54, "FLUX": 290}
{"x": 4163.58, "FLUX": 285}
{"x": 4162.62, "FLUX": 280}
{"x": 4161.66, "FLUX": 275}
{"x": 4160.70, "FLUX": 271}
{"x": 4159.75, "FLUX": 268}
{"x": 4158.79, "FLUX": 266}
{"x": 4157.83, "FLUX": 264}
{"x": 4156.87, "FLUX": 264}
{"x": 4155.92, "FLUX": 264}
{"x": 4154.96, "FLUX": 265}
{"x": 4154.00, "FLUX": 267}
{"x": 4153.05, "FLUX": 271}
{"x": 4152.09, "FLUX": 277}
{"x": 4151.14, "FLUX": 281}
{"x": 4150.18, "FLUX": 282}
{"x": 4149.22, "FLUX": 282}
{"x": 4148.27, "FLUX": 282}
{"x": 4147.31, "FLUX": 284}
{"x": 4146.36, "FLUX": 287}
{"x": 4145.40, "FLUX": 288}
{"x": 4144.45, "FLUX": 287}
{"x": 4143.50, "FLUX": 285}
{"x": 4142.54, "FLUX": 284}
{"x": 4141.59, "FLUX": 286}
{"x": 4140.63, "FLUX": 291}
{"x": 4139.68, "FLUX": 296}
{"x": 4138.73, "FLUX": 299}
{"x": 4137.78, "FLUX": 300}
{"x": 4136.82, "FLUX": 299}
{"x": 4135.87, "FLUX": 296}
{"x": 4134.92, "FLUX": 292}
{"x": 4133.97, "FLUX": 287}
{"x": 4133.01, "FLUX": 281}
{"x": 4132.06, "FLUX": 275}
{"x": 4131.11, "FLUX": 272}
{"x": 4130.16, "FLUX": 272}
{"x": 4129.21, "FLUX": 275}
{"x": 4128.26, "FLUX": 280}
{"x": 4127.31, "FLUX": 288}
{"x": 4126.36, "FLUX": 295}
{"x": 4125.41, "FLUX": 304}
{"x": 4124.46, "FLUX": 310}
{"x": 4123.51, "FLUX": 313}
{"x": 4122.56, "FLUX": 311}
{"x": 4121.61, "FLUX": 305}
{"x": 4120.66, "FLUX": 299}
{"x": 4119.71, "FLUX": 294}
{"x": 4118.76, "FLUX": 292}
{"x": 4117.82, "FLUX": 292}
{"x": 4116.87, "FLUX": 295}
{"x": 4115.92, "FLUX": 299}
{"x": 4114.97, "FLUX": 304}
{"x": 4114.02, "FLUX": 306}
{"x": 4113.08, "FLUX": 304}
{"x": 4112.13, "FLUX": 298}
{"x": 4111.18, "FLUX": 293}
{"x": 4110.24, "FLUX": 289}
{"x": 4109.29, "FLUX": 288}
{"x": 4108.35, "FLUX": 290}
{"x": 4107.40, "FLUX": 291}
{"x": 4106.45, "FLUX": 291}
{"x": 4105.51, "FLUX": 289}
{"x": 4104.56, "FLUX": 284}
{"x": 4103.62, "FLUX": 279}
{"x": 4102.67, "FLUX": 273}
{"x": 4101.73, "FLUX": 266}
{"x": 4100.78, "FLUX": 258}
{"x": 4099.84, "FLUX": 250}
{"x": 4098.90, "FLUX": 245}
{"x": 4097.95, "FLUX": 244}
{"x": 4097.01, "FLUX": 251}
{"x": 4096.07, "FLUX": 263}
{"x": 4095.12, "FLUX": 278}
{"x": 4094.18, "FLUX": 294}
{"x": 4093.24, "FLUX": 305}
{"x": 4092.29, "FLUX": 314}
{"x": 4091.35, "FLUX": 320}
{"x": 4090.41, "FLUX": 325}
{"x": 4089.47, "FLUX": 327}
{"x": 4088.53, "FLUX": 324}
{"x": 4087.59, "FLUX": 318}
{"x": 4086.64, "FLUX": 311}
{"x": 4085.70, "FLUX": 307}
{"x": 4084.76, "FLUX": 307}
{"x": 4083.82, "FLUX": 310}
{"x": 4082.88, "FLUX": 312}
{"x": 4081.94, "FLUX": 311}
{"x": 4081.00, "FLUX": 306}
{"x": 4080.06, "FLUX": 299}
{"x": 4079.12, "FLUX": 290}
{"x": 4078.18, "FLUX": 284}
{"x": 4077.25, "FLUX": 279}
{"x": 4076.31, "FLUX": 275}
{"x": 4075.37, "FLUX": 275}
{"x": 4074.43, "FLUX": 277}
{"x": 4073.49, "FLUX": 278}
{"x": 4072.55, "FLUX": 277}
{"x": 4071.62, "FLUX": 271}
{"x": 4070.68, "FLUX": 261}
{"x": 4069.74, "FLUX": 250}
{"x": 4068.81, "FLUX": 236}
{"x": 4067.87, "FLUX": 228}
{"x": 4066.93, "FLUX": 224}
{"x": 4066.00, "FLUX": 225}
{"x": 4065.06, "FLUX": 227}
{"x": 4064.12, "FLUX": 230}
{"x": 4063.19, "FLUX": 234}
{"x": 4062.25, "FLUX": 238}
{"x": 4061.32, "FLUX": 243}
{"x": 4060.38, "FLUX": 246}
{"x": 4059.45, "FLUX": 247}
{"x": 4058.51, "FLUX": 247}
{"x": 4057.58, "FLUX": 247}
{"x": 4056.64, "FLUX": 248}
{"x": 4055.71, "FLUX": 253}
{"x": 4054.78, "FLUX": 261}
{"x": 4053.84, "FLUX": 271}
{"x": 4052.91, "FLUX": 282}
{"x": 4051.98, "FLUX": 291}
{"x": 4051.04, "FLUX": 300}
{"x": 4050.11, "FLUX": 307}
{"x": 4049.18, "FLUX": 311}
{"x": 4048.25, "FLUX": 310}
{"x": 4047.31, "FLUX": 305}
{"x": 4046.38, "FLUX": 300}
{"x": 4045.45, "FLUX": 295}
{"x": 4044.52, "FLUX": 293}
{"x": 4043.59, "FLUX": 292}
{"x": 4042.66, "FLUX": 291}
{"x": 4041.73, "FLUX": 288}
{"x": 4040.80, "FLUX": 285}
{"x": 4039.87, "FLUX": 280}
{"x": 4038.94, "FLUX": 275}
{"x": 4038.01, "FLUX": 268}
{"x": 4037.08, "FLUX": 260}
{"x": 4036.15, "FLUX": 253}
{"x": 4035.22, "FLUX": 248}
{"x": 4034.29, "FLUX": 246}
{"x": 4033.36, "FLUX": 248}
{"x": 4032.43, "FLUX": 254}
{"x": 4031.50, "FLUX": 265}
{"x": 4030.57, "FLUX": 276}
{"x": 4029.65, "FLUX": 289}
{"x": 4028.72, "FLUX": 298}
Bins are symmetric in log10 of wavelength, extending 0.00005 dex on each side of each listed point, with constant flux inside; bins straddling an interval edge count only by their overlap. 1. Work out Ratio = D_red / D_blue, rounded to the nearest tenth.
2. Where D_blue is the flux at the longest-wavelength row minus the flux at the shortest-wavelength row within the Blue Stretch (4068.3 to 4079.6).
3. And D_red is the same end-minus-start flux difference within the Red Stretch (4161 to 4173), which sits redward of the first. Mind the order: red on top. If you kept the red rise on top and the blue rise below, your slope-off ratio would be -0.2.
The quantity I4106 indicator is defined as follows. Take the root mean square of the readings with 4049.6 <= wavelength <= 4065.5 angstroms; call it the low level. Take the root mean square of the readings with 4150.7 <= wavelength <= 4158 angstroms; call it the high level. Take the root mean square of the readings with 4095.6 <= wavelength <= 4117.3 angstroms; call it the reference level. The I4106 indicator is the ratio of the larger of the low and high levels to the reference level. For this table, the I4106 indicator 0.96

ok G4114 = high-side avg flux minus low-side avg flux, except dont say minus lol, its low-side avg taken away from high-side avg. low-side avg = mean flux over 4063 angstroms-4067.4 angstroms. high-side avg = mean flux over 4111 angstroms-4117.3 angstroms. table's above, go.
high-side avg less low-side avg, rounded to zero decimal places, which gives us 72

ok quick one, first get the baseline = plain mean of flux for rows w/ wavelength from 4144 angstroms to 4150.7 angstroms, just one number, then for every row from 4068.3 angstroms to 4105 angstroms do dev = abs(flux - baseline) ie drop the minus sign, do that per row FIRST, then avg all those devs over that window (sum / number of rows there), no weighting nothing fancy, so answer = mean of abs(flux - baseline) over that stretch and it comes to 22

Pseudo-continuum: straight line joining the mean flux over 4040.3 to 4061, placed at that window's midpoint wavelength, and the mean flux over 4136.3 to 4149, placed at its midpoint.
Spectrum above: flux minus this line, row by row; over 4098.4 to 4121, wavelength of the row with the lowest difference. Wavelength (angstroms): 4098.90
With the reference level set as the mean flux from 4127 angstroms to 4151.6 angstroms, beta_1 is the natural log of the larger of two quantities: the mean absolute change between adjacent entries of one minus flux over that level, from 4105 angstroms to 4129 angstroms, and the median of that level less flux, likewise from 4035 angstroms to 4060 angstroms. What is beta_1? 1.3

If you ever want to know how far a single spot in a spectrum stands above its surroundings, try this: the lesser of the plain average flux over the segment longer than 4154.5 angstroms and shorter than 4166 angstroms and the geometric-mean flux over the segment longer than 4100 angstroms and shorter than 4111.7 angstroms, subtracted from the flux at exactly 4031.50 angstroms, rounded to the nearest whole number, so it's -9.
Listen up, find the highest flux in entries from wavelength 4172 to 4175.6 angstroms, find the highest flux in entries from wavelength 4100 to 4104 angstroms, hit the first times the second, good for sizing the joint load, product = 74493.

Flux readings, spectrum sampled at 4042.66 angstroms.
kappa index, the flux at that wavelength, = 291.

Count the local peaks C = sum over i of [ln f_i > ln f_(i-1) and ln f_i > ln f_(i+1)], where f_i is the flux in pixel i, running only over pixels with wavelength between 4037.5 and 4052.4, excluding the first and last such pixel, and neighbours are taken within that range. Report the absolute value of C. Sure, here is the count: 1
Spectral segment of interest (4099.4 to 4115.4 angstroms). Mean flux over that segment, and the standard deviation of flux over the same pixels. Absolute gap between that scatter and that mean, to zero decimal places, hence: 270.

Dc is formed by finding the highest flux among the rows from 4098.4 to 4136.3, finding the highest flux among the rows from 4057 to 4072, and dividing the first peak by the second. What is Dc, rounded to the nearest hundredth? 1.15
